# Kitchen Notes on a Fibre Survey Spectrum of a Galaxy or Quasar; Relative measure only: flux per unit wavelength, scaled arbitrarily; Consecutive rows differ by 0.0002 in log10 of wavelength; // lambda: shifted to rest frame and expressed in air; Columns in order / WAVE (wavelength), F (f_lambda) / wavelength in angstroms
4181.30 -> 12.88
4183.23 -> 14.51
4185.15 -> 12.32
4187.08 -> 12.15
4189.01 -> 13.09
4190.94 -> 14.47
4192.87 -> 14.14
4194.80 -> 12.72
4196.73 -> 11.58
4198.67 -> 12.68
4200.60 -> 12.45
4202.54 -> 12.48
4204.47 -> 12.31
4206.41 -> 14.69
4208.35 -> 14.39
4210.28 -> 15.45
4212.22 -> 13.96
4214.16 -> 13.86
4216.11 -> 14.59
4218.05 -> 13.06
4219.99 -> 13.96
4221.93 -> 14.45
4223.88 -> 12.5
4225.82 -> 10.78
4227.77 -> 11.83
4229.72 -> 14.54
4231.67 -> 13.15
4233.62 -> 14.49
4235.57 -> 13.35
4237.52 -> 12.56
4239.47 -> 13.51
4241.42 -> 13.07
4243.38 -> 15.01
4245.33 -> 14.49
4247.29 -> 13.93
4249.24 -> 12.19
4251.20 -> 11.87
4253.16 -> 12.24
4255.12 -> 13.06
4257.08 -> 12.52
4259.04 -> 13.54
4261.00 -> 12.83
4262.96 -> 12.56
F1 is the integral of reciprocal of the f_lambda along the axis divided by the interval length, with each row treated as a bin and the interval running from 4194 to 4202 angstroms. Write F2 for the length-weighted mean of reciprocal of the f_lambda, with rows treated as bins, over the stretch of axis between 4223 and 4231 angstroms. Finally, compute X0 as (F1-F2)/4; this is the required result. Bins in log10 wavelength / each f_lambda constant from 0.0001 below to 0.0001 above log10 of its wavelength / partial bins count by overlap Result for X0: -0.0001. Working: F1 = 0.081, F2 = 0.0813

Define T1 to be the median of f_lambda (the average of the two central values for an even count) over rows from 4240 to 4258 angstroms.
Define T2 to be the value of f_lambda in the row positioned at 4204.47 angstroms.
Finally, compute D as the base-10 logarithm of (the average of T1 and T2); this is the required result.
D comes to 1.10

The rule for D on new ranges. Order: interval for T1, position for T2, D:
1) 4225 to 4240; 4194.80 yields 1.11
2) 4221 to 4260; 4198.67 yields 1.11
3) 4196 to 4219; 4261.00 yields 1.12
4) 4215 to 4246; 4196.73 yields 1.10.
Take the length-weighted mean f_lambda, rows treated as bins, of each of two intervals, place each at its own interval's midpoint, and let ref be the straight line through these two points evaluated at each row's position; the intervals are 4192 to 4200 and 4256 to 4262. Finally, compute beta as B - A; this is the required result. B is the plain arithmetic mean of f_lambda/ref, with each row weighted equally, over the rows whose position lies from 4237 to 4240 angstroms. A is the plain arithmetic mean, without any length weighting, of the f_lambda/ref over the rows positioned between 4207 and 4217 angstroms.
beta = -0.12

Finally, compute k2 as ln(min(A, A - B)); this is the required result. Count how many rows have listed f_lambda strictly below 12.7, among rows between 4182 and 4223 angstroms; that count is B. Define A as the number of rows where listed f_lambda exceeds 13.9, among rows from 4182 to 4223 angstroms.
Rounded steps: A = 10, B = 7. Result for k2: 1.10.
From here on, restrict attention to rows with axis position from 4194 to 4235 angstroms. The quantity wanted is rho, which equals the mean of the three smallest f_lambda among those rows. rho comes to 11.4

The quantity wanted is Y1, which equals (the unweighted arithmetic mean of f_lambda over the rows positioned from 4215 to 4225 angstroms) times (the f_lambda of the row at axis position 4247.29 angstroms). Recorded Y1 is 191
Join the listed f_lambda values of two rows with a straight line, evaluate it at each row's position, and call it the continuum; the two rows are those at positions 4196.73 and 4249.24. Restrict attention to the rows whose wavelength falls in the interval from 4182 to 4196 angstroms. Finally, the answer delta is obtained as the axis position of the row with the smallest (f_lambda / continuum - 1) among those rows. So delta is 4187.08 angstroms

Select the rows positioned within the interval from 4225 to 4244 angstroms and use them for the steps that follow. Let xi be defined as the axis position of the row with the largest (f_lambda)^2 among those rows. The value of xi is 4243.38 angstroms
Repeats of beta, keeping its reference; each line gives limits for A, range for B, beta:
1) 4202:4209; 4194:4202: -0.08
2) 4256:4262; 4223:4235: 0.00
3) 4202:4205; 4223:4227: -0.06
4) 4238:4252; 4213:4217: 0.07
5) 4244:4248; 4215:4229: -0.08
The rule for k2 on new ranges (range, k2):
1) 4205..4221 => 1.79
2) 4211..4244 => 1.10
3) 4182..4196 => 0.00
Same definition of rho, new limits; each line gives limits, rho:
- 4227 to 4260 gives 12.0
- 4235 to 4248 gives 13.0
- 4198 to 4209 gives 12.4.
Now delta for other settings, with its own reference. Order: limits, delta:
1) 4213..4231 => 4225.82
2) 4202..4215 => 4204.47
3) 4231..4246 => 4237.52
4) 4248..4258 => 4251.20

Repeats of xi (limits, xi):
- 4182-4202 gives 4183.23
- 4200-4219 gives 4210.28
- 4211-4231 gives 4216.11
